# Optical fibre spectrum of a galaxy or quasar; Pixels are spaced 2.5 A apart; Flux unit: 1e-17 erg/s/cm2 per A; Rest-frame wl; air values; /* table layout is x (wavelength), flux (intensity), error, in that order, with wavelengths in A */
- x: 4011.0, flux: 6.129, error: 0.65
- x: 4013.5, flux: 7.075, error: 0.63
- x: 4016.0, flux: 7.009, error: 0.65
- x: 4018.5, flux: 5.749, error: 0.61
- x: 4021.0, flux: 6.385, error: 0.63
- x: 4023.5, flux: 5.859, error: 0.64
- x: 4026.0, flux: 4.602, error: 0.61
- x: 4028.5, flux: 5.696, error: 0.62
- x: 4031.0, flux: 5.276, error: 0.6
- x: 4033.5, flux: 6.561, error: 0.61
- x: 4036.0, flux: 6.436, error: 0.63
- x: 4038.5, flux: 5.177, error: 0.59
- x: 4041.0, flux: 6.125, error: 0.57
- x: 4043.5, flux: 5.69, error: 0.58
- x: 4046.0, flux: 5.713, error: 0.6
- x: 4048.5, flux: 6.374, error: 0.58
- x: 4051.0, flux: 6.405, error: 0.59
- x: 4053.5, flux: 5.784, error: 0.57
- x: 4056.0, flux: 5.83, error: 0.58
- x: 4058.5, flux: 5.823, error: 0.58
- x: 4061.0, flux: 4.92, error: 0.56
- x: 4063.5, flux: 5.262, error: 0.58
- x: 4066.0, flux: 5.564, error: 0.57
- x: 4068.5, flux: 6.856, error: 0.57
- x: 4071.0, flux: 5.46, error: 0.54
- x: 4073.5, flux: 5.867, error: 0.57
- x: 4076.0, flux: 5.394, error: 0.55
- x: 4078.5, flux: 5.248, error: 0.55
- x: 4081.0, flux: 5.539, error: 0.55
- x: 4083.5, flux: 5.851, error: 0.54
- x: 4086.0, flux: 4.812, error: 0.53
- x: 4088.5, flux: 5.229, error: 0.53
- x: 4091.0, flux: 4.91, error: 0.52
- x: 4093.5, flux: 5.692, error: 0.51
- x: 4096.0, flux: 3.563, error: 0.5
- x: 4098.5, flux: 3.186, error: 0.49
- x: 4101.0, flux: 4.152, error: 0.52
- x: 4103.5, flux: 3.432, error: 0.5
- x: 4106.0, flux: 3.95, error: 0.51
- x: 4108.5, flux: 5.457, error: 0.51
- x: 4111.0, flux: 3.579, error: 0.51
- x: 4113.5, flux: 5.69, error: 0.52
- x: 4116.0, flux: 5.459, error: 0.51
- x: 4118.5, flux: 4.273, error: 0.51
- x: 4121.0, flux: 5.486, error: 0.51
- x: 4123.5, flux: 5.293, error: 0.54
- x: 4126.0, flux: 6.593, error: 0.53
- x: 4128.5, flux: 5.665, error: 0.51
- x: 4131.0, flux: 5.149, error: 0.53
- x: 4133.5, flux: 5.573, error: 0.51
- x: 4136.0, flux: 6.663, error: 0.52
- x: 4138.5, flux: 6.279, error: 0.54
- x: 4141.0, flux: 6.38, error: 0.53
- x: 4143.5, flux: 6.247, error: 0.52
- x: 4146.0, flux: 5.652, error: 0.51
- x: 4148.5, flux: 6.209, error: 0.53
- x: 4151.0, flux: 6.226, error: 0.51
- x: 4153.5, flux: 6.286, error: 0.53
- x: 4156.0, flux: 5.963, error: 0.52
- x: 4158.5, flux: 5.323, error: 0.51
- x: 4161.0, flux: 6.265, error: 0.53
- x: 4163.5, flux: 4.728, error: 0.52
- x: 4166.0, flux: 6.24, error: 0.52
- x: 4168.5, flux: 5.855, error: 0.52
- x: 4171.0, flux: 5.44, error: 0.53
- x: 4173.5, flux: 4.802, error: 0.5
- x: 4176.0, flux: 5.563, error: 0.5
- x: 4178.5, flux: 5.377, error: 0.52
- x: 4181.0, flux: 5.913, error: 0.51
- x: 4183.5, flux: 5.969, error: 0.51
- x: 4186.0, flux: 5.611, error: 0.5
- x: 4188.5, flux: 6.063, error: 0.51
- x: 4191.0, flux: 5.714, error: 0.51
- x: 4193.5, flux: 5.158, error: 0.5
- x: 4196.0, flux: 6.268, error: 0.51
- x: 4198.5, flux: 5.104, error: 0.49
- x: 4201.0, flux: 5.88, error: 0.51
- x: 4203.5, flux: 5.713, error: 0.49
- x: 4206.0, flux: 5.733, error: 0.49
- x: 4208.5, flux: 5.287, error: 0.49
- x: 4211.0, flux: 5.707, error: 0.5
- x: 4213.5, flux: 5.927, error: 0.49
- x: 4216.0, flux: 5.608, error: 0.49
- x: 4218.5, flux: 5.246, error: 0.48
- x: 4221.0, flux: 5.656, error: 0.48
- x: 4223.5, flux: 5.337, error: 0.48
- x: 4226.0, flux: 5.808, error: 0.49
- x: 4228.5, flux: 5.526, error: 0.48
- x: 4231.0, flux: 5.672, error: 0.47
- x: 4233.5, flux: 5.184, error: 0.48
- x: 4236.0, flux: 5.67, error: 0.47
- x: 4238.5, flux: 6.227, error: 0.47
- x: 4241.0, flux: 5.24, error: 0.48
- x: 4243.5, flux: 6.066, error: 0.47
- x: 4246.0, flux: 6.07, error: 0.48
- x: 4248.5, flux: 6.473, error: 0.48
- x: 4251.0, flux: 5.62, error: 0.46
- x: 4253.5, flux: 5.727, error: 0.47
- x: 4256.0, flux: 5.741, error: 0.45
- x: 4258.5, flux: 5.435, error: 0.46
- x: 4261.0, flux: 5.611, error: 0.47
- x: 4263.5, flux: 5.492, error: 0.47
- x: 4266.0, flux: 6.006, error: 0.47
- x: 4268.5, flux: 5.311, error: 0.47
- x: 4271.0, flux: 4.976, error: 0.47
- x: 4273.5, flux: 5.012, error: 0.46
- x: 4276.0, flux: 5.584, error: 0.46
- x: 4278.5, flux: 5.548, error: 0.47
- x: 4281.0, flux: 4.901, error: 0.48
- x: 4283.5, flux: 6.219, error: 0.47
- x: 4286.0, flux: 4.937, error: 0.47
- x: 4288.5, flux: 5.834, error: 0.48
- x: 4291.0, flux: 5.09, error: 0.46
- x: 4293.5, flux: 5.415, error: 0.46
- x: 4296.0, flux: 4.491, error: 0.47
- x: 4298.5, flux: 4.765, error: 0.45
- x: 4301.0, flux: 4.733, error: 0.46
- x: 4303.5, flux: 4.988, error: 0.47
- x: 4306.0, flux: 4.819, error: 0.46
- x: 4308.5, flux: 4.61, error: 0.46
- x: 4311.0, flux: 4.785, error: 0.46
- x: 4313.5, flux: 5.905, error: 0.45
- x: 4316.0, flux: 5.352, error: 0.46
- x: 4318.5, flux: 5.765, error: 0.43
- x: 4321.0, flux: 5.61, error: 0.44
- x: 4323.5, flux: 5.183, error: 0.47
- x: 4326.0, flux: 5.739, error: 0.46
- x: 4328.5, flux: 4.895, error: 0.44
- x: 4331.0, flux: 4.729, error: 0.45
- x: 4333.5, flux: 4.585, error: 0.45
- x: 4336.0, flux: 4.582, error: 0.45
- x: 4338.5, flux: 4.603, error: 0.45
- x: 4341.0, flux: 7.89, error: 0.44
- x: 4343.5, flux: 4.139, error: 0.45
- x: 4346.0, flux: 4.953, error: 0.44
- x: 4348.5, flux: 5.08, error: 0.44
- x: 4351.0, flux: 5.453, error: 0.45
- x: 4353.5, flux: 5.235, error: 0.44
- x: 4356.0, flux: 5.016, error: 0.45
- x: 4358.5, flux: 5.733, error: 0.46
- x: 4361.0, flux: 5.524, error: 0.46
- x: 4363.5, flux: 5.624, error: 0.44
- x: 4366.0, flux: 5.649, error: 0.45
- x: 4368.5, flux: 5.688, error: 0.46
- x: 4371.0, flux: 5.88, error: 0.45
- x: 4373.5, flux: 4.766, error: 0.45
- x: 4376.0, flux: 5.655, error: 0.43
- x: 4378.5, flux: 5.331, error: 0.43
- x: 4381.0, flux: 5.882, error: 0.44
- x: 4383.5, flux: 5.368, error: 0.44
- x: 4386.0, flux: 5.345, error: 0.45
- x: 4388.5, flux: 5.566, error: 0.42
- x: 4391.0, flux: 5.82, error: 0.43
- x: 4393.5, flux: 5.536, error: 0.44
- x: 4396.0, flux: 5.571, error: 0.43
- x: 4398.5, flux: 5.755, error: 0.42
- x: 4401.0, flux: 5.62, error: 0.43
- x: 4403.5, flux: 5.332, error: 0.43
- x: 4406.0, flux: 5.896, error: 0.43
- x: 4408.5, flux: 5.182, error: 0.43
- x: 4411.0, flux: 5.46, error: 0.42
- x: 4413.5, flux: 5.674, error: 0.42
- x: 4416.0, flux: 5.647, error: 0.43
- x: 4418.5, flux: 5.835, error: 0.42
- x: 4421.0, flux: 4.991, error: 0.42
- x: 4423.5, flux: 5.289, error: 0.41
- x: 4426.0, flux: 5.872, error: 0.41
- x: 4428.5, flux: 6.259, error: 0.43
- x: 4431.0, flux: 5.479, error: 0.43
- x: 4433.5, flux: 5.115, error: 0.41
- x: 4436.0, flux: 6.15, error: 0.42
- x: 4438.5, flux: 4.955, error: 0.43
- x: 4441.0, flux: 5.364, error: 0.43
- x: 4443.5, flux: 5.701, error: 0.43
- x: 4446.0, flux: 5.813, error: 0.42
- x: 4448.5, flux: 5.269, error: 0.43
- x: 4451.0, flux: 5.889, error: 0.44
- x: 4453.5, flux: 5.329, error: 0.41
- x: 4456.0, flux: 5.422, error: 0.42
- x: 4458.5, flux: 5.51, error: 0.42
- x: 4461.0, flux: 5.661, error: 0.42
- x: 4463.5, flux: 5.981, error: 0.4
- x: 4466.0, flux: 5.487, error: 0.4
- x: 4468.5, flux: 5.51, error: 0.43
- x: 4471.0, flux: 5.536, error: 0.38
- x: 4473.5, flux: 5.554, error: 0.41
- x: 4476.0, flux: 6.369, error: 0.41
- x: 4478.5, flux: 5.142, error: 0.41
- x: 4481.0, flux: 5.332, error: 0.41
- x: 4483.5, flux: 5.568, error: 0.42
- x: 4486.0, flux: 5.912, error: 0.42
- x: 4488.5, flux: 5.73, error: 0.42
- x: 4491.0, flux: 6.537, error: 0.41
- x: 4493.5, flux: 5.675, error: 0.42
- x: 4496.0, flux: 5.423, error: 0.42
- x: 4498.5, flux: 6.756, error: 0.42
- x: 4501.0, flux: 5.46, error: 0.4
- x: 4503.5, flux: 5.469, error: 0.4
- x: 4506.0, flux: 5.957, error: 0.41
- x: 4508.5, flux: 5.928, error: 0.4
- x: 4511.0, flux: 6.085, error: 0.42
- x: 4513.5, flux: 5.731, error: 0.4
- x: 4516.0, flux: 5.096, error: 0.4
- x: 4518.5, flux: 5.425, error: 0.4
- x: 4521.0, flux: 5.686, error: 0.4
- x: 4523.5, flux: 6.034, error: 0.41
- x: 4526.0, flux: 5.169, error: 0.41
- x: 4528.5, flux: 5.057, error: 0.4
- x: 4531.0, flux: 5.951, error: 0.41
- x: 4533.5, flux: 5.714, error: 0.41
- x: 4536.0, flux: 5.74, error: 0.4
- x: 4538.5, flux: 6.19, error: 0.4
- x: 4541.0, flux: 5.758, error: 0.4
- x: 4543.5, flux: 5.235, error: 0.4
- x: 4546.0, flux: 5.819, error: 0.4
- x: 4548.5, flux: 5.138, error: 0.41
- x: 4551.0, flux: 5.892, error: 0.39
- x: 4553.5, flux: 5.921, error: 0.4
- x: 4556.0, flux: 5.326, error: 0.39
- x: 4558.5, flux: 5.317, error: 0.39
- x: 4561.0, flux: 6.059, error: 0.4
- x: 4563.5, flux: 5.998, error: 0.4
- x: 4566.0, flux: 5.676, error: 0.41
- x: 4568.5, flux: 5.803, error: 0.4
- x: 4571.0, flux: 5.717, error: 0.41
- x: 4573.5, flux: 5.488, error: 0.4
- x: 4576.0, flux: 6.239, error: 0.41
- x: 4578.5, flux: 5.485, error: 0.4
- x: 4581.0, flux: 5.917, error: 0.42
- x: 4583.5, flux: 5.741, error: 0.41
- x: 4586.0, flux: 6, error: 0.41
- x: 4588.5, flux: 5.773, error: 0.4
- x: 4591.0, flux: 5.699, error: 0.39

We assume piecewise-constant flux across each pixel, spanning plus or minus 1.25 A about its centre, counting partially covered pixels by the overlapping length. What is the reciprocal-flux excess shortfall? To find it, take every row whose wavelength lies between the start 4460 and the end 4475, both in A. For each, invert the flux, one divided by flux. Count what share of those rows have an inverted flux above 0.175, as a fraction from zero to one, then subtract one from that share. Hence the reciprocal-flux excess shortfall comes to -0.17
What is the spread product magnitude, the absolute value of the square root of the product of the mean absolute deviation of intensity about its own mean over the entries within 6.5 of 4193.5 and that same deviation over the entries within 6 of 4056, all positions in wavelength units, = 0.376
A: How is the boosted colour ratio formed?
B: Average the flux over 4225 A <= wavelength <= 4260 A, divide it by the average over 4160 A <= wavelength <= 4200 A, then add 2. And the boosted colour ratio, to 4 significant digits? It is 3.021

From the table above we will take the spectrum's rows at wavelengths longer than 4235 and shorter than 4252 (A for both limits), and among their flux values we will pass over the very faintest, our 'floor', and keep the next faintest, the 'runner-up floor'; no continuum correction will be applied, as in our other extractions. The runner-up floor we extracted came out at 5.62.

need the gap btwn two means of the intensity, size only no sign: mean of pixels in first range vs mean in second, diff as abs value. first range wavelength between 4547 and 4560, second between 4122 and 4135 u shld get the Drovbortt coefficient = 0.14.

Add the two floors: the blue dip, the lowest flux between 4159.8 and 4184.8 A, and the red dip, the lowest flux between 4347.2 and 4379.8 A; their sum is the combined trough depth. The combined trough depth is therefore 9.49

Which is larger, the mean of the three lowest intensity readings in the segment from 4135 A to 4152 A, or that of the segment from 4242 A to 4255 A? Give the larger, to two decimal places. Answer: 6.03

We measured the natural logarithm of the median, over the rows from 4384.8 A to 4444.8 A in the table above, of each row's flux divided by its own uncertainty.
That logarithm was 2.57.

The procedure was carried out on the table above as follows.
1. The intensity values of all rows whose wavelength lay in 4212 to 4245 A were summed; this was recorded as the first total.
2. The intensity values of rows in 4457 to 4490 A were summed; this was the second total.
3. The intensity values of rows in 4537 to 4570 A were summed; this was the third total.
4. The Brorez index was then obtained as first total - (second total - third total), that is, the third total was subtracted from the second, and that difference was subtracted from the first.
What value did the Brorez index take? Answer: 74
